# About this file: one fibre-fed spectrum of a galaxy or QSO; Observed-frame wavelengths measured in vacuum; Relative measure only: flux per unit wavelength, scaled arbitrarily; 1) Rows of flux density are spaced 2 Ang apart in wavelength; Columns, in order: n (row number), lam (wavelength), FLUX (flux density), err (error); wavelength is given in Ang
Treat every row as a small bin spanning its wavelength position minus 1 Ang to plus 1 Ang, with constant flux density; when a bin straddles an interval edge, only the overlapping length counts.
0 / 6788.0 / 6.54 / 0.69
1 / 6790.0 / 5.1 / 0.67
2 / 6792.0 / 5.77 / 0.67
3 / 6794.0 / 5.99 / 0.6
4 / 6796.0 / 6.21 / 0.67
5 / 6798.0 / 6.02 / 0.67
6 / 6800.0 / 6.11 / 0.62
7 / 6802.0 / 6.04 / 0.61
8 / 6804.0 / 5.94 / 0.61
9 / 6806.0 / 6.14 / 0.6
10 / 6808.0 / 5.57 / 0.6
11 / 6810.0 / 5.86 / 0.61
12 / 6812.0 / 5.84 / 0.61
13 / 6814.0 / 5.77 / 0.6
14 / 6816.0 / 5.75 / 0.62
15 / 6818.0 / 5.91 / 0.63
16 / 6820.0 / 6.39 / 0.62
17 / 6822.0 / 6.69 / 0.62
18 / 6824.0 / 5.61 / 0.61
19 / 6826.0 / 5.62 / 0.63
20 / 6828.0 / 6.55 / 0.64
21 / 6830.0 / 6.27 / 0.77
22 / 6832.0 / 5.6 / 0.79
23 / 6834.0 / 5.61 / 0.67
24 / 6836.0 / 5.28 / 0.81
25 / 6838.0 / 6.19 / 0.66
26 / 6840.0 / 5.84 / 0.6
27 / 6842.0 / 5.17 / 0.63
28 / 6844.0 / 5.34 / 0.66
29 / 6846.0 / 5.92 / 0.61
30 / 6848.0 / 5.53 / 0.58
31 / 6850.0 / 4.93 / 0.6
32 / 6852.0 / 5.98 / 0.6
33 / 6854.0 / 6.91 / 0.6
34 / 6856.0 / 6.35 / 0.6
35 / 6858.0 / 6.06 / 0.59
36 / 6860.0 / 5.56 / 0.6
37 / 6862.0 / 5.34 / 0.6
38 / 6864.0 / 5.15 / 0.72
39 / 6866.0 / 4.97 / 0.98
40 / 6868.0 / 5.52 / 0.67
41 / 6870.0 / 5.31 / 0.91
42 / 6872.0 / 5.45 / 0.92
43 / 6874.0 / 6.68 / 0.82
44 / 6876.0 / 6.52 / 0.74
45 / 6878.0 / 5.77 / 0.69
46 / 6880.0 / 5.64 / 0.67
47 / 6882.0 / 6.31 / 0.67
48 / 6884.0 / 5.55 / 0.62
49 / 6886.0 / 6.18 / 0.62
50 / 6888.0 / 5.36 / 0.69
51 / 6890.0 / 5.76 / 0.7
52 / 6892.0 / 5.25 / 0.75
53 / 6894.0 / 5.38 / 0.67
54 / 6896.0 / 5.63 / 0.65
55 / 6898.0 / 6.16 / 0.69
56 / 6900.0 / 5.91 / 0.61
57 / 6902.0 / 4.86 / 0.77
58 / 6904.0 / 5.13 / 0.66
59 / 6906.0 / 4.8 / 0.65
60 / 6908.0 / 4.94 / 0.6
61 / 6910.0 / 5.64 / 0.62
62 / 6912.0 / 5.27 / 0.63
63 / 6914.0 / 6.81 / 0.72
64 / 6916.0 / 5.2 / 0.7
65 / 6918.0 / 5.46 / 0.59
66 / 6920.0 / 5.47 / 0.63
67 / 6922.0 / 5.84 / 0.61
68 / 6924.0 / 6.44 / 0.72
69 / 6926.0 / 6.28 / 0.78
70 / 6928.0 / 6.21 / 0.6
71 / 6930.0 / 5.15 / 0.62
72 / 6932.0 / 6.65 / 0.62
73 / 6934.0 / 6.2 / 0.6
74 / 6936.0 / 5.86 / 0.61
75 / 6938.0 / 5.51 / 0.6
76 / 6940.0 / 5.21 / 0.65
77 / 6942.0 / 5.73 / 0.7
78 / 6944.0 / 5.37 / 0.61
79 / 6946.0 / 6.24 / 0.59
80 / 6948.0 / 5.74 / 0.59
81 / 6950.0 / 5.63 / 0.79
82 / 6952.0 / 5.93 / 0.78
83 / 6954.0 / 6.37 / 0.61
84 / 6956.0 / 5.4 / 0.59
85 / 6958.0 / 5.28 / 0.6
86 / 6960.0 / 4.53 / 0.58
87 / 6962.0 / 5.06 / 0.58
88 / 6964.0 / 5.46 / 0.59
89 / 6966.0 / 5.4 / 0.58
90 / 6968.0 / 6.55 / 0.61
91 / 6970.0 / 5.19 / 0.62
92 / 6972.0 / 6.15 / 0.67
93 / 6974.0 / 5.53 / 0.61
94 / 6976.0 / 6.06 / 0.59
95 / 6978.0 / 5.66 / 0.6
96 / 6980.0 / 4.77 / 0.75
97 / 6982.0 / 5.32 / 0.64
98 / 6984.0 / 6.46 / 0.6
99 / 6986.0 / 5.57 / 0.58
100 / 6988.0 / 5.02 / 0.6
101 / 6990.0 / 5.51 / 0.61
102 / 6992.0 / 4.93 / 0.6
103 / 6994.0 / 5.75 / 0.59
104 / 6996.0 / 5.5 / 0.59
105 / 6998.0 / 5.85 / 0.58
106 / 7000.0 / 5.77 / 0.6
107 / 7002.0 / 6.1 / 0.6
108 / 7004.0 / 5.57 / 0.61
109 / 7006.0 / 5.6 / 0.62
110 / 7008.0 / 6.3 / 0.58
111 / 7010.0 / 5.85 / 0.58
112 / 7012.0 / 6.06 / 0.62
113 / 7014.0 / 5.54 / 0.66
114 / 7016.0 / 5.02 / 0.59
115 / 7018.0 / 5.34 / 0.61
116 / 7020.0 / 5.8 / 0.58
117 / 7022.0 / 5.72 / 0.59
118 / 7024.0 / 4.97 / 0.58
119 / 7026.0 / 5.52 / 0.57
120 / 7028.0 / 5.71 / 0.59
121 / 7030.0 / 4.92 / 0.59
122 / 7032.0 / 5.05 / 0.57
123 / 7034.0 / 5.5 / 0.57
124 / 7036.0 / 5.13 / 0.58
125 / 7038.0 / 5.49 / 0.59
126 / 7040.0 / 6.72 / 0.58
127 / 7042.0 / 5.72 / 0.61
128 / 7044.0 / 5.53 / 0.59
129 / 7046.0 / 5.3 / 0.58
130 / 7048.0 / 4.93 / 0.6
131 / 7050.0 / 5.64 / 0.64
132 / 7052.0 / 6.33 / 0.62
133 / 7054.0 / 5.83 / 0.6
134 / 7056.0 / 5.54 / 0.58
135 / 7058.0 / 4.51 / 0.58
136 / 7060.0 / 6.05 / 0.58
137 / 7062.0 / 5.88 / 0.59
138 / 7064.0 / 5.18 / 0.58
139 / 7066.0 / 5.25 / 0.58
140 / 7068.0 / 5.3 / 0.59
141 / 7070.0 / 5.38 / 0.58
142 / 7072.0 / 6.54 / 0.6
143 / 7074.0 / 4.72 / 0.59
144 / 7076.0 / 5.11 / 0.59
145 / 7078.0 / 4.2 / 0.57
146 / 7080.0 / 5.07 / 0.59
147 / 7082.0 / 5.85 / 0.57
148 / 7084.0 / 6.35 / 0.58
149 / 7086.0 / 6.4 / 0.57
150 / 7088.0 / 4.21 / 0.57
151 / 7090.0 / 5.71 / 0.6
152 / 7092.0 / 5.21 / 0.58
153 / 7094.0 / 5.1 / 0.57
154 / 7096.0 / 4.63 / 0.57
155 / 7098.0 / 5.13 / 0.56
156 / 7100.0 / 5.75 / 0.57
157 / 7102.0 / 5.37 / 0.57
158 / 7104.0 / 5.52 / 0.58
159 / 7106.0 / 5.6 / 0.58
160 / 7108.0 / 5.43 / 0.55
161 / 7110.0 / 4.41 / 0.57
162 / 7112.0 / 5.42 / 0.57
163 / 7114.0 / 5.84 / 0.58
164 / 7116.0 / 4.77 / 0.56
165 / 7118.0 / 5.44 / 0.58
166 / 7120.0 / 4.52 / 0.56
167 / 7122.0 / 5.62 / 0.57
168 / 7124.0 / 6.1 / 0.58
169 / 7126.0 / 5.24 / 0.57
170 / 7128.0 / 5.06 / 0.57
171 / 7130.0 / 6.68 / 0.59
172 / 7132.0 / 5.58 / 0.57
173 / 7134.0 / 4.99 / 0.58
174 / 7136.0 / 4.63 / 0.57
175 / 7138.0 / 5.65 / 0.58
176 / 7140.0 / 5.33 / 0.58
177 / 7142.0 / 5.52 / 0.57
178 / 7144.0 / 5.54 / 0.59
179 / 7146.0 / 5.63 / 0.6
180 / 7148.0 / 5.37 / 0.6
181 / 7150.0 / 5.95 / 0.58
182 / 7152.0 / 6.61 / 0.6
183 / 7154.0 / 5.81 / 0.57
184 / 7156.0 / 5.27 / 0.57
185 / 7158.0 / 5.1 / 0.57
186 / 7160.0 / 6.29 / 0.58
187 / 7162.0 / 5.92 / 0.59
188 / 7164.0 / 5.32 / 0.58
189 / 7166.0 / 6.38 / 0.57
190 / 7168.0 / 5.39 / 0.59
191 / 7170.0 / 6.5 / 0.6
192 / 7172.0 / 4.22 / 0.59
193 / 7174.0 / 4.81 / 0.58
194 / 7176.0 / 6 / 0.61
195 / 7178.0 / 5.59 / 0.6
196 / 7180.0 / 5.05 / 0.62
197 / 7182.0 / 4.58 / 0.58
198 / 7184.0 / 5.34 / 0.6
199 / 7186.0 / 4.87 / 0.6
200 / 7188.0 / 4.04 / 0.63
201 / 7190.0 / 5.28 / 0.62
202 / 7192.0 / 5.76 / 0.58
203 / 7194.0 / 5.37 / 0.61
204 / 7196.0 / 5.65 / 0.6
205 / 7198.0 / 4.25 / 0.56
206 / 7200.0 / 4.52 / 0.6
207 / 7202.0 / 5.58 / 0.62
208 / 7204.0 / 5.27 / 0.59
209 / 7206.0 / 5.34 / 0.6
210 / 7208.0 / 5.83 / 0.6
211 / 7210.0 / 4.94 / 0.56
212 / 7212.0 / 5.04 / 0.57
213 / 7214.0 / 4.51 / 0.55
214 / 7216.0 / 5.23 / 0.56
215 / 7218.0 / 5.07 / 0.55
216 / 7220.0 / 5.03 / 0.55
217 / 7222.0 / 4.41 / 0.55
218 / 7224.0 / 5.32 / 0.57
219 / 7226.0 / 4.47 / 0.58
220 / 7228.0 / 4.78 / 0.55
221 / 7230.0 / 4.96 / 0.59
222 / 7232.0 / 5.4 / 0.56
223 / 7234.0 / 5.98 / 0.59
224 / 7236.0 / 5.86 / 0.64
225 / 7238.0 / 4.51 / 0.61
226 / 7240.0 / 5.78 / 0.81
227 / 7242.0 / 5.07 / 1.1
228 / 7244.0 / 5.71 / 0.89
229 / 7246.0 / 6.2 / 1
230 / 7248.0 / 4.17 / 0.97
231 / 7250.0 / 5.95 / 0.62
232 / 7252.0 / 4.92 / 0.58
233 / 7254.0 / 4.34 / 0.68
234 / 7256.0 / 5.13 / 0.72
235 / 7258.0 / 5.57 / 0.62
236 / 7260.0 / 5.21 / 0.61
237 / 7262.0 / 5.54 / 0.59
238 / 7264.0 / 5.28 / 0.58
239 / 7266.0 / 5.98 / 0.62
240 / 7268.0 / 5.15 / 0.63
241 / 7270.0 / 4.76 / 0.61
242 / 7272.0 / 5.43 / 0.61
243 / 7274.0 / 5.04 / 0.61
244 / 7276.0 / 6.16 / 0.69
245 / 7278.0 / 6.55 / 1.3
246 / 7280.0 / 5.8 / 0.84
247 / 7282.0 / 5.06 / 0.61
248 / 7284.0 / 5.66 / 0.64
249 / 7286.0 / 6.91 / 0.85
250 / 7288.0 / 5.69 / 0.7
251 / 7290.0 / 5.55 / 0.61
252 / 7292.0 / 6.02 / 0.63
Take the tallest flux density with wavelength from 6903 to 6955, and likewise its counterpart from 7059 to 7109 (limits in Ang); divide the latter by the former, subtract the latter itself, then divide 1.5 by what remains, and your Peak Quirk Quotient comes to -0.269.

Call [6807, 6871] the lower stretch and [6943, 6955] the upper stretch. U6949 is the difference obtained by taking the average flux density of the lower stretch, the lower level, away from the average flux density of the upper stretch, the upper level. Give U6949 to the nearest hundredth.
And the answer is 0.12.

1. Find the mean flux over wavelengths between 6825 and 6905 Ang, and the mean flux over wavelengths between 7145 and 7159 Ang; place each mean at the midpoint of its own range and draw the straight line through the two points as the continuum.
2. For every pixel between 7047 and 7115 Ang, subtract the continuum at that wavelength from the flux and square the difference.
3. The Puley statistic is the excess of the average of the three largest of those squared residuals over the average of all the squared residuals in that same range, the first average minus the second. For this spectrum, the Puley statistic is 1.6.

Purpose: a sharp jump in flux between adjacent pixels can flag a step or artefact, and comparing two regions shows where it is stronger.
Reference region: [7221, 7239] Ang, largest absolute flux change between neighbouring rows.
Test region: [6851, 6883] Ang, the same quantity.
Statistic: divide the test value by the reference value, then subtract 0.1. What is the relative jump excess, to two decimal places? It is 0.81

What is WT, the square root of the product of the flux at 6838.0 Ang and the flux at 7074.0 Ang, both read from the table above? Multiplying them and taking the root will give 5.41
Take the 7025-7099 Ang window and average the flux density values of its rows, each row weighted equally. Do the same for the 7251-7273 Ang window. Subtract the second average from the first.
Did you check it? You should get 0.21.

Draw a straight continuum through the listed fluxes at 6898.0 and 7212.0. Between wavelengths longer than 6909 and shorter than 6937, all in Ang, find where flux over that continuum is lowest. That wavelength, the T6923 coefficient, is 6930.0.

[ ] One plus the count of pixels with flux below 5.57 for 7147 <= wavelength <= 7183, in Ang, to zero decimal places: 10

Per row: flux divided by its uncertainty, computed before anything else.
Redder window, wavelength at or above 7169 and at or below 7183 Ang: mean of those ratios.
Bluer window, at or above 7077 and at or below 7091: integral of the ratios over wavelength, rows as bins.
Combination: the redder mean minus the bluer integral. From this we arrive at -121.8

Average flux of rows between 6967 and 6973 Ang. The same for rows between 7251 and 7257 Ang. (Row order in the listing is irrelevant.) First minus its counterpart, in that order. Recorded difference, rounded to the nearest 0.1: 1.2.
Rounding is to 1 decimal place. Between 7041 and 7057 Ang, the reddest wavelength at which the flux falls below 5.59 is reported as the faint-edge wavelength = 7056.0 Ang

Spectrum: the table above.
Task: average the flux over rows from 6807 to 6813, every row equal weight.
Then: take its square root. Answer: 2.40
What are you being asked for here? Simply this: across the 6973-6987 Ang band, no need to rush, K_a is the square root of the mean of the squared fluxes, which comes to 5.65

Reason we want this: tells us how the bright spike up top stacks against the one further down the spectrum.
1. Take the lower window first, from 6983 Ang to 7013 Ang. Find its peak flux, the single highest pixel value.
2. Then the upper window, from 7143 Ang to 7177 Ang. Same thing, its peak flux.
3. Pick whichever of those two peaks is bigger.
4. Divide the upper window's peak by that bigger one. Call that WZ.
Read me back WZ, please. 1.00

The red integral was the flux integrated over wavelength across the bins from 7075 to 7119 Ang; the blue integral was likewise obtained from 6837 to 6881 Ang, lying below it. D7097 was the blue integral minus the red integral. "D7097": 19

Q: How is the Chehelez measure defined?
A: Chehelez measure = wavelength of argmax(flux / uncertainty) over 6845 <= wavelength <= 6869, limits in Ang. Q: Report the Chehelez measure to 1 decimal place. 6854.0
